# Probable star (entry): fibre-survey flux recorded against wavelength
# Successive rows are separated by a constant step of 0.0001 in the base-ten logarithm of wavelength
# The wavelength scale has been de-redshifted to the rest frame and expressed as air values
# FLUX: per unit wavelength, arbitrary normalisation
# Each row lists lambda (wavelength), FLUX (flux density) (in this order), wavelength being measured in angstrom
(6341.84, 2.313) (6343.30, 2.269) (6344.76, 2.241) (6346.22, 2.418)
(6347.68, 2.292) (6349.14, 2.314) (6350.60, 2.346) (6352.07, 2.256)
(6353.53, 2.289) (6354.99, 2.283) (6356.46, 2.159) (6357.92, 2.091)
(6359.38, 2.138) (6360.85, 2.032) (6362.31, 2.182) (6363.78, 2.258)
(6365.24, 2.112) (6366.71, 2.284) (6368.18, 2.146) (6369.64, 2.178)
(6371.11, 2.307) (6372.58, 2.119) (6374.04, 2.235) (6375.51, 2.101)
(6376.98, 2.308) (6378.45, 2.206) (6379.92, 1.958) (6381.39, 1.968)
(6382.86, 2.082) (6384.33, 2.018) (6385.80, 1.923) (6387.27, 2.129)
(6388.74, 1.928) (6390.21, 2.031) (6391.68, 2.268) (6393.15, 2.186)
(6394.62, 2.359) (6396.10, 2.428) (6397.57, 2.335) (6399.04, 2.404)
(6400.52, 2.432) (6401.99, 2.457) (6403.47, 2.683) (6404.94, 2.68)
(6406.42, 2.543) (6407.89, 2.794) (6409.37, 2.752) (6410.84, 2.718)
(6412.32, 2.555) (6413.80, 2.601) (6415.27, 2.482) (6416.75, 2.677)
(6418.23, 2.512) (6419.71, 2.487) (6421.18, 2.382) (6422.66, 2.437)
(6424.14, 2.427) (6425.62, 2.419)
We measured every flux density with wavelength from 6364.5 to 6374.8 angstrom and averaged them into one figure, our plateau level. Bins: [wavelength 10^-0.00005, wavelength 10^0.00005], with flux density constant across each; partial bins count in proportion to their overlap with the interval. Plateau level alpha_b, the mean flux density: 2.20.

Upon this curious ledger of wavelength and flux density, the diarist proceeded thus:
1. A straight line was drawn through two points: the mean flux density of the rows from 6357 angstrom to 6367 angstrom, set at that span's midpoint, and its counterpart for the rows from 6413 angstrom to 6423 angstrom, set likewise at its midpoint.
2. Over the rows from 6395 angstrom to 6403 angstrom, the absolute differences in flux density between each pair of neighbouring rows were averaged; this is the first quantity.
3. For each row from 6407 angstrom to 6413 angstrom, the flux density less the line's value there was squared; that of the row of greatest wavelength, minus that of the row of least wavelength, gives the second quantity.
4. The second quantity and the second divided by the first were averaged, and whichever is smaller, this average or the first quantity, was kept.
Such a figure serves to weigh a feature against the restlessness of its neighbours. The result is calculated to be -1.1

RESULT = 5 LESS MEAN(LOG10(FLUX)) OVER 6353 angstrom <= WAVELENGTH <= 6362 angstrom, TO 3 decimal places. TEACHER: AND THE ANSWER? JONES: 4.665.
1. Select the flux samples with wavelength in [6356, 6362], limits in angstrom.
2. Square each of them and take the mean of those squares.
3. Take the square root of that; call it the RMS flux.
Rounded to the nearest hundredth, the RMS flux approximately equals 2.11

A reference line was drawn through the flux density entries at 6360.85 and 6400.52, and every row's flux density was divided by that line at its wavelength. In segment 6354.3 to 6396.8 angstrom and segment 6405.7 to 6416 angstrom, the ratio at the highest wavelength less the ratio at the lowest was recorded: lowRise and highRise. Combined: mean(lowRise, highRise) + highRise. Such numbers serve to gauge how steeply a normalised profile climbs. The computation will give -0.16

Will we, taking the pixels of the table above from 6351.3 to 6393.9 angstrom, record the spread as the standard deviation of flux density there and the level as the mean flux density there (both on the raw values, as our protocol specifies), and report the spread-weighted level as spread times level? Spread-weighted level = 0.25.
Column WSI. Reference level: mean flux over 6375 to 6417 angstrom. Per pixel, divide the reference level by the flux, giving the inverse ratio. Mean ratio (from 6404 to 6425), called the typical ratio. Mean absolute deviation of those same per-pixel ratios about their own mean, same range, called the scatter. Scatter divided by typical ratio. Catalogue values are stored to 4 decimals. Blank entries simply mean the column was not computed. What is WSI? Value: 0.0424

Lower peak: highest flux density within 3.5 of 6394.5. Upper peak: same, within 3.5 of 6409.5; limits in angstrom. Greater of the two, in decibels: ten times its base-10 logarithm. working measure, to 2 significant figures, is 4.5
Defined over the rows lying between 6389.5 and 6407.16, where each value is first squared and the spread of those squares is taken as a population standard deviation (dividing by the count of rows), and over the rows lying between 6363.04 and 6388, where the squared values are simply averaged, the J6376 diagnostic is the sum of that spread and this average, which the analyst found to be 5.4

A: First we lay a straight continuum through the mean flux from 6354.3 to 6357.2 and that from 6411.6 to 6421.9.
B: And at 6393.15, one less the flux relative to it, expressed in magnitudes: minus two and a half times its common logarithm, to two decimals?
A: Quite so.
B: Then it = 2.58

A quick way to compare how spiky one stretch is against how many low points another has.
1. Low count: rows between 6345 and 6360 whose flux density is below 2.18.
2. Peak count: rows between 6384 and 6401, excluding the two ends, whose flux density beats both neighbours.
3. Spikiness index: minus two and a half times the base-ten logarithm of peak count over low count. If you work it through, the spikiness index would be 0.00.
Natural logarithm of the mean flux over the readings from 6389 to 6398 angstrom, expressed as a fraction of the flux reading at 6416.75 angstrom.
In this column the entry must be -0.17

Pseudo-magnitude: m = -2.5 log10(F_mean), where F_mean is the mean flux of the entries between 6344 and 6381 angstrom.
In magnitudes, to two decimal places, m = -0.86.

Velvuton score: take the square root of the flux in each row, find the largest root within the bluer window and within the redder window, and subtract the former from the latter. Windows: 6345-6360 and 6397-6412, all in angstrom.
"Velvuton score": 0.12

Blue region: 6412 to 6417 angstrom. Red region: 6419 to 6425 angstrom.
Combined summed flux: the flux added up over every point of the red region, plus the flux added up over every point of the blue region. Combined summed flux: 20.0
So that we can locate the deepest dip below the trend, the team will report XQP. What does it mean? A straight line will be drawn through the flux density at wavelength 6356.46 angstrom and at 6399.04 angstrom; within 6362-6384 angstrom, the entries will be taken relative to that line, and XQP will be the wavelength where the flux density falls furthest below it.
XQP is 6379.92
